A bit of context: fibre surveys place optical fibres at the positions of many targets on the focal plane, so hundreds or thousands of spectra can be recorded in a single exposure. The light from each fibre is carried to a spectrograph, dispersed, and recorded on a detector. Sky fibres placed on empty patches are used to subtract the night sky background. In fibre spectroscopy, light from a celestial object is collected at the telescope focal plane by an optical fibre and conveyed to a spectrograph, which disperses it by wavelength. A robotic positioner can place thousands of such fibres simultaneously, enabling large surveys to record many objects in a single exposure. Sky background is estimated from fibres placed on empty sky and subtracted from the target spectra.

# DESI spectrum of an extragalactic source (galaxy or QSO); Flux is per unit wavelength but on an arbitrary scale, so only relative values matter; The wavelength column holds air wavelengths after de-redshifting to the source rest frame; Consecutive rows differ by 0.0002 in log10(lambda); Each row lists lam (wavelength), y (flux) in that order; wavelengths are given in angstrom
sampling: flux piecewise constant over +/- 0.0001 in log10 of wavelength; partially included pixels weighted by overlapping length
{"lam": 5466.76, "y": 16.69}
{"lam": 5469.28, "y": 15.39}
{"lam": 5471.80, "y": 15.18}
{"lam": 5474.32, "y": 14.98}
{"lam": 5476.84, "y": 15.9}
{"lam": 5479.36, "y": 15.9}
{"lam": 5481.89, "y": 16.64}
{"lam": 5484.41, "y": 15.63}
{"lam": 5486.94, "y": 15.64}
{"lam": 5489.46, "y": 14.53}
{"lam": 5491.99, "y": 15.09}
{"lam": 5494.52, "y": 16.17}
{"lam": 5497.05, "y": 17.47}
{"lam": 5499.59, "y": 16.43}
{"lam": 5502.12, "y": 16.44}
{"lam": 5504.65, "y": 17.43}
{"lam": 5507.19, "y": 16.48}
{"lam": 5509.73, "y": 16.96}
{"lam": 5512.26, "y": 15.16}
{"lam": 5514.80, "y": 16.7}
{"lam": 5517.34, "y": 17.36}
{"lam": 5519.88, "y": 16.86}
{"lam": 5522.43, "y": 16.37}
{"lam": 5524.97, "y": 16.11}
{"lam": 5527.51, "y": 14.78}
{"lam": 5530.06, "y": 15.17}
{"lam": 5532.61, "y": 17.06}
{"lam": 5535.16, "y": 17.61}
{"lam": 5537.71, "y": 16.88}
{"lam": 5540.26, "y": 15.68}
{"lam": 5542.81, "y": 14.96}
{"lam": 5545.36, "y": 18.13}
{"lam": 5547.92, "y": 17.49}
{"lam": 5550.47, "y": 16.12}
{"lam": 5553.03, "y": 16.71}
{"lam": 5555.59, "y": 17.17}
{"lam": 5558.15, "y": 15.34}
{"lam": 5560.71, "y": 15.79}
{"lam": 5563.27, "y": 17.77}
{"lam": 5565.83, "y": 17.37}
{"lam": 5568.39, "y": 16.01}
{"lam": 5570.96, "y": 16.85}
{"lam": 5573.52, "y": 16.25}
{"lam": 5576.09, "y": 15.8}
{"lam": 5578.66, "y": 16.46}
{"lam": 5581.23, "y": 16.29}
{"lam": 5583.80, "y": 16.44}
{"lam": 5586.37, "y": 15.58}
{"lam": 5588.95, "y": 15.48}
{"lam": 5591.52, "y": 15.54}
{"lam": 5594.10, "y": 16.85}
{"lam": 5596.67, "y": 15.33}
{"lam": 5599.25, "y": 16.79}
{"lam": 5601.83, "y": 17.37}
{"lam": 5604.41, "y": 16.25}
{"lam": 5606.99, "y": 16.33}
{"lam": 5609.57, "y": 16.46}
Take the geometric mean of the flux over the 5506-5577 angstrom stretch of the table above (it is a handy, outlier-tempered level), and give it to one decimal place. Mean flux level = 16.4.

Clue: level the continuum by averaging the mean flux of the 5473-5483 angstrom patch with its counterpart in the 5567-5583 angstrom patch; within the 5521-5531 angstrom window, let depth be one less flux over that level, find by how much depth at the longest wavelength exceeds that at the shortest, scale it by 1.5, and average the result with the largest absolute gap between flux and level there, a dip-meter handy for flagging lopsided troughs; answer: 0.70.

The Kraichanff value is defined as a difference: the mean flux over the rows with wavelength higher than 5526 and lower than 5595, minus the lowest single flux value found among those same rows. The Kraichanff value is 1.57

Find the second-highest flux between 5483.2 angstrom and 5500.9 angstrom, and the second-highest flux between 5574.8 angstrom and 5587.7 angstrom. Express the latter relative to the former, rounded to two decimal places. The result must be 1.00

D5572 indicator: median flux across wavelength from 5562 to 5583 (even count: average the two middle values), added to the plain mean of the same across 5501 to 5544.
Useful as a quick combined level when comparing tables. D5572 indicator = 32.73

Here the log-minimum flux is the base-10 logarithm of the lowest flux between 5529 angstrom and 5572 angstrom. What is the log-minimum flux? 1.17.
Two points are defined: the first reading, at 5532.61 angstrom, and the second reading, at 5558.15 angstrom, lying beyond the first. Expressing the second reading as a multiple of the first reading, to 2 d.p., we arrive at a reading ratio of 0.90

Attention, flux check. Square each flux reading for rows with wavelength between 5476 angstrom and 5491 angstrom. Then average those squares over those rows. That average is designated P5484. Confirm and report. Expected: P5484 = 247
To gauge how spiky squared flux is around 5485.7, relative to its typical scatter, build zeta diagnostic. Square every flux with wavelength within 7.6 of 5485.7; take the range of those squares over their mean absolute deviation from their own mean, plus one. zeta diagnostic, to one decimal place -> 5.2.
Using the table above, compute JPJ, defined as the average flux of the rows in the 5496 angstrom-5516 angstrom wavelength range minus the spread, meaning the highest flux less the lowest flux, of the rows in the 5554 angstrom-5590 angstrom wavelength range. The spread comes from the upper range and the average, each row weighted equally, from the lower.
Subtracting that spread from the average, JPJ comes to 14.2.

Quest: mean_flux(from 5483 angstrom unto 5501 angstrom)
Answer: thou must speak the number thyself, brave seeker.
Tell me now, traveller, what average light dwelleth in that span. 15.9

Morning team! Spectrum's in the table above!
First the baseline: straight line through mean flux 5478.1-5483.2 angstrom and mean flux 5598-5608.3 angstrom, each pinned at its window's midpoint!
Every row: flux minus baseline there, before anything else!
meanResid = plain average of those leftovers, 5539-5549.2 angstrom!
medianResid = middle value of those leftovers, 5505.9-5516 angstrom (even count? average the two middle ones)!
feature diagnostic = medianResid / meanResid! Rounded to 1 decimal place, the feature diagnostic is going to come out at 2.7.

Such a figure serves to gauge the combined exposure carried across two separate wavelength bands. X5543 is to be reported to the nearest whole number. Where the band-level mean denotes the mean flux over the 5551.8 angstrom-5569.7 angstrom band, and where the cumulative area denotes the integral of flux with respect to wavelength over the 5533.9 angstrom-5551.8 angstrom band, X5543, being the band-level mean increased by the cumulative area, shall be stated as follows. 315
